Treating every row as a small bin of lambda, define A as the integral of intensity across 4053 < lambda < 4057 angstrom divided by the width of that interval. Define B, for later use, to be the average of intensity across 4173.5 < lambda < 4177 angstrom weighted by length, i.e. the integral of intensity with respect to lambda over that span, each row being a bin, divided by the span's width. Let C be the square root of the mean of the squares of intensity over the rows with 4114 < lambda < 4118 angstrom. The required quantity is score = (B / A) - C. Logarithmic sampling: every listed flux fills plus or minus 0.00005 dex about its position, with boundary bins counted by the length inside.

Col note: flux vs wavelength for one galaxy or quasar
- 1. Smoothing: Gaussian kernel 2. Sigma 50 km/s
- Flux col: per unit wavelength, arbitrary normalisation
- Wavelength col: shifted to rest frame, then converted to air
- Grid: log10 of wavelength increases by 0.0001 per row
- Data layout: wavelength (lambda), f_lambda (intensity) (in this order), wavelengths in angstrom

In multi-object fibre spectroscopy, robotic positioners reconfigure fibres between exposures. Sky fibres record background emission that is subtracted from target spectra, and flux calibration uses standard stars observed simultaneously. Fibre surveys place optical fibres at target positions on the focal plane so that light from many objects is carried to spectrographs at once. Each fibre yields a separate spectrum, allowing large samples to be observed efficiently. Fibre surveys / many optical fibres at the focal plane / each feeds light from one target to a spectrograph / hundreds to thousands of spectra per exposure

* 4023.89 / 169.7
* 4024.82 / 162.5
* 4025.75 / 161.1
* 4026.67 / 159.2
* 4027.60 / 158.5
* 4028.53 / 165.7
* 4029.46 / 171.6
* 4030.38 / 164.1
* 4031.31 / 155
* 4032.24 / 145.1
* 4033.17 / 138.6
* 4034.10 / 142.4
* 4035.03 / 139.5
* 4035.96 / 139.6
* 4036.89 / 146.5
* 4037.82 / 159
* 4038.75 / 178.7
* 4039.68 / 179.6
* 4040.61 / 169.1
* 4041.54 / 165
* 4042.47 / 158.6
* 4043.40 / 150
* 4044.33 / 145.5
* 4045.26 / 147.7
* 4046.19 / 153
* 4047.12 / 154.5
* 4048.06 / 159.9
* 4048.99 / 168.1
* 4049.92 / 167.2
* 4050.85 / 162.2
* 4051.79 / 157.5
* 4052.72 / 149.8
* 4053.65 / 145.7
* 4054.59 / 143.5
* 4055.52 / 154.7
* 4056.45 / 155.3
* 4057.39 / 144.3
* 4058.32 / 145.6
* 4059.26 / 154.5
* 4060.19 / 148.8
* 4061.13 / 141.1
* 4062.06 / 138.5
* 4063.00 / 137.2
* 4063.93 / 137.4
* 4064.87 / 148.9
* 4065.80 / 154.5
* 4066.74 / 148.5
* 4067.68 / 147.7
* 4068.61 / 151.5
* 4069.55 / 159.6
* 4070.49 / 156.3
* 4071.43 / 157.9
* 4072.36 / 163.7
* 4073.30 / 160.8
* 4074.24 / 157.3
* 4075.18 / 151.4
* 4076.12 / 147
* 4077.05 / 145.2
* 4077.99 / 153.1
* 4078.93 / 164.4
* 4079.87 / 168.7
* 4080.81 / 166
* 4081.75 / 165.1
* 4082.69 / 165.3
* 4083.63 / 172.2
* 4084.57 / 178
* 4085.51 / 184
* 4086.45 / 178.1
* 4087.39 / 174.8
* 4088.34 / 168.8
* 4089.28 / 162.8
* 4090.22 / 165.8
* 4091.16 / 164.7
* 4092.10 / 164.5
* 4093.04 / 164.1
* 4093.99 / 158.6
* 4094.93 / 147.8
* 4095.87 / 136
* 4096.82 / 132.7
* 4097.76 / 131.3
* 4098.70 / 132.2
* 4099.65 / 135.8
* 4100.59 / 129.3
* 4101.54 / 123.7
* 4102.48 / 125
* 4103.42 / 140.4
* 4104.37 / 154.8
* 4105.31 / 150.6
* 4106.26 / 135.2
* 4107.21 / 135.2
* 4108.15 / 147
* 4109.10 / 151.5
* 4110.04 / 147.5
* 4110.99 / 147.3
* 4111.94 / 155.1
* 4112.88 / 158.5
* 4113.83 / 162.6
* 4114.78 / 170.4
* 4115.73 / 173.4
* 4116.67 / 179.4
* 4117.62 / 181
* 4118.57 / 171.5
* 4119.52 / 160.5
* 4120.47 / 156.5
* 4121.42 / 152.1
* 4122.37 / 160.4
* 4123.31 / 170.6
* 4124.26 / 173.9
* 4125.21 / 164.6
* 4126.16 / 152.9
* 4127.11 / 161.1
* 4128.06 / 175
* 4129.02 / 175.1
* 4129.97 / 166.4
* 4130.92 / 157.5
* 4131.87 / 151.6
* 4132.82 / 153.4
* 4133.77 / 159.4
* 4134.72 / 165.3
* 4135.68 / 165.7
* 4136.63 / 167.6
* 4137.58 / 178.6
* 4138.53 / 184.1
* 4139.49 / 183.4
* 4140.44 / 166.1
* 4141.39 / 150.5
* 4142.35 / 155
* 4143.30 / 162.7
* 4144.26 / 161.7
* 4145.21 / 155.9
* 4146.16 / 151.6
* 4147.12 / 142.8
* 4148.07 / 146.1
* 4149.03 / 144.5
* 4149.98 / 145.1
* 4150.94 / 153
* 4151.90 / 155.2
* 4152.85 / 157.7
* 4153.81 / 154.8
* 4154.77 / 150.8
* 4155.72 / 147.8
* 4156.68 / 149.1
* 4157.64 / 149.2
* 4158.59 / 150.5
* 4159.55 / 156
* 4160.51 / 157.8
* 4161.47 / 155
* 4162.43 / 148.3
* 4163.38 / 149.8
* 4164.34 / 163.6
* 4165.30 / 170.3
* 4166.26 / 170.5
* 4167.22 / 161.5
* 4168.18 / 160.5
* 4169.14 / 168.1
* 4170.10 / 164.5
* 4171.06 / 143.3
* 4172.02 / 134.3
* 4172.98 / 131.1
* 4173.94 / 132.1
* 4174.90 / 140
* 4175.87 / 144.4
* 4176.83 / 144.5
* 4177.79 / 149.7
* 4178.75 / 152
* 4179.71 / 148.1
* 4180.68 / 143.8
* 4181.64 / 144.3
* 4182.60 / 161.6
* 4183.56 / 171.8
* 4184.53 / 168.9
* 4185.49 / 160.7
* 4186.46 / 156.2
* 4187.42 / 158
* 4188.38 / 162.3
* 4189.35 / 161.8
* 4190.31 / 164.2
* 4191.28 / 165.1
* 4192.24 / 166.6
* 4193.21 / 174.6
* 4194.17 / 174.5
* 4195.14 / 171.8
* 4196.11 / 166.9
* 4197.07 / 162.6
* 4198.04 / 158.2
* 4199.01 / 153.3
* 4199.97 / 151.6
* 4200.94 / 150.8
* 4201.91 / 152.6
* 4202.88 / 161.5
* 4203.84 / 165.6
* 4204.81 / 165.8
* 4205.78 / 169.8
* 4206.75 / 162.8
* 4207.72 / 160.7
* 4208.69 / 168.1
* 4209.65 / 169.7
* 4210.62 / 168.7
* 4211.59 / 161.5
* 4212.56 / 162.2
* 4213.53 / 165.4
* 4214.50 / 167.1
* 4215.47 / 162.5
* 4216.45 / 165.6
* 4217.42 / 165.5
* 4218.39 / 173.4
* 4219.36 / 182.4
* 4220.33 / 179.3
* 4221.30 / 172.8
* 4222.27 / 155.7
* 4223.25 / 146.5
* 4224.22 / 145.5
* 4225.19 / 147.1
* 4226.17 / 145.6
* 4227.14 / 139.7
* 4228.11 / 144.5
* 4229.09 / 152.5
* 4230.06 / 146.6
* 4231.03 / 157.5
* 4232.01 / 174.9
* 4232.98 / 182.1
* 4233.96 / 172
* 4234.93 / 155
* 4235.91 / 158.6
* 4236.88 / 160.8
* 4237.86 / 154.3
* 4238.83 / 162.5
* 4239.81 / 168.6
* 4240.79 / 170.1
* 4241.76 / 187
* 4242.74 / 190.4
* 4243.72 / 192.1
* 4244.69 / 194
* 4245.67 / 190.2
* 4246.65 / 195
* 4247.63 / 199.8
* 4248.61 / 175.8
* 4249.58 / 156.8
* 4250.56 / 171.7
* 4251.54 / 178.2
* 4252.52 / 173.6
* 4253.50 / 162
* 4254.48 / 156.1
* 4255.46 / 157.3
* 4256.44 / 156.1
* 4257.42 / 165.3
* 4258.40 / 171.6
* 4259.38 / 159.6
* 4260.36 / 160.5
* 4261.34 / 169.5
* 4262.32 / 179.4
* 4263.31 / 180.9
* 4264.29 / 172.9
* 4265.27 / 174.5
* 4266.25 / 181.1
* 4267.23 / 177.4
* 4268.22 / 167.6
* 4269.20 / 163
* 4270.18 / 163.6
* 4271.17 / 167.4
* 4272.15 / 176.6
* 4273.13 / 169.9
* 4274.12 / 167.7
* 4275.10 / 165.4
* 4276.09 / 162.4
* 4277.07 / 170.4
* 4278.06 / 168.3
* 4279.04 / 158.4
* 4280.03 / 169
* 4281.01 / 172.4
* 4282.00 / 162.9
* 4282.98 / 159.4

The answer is -175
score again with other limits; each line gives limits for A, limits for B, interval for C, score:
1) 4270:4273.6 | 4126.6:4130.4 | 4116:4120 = -172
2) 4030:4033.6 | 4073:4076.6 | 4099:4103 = -128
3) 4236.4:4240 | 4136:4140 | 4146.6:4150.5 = -144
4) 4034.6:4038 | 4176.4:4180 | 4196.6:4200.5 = -155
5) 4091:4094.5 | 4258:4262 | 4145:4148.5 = -148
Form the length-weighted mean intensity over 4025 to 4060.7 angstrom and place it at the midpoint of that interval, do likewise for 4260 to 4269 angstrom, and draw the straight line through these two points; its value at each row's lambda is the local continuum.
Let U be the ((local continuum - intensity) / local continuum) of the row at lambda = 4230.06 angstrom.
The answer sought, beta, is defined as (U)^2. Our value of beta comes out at 0.020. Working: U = 0.14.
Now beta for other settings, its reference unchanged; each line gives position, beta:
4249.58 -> 0.008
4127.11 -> 0.000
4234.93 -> 0.009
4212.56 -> 0.002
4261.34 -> 0.000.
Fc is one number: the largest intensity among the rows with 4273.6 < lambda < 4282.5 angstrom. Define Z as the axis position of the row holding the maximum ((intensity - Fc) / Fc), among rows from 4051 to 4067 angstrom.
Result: 4051.79 angstrom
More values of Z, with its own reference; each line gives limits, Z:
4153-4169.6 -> 4166.26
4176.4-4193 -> 4183.56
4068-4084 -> 4083.63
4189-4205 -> 4193.21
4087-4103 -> 4087.39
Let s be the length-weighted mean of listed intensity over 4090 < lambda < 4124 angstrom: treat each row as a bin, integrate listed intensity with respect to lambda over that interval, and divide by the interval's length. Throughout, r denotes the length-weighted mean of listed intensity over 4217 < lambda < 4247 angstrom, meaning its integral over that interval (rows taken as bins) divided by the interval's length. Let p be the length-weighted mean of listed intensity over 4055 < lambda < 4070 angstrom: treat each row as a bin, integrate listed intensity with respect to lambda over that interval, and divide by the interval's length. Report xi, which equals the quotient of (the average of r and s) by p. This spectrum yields 1.08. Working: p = 148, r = 166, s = 152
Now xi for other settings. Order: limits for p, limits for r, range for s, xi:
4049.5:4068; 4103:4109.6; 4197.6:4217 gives 1.03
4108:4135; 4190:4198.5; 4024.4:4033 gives 1.01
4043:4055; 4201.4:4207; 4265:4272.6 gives 1.08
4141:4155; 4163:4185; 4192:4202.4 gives 1.03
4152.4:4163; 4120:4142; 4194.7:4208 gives 1.07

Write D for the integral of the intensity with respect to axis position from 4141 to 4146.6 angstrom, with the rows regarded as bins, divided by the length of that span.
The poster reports 156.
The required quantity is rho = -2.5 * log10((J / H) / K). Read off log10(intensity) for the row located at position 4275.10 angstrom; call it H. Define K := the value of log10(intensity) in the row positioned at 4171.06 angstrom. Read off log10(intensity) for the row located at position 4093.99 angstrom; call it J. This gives 0.843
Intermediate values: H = 2.22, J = 2.20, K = 2.16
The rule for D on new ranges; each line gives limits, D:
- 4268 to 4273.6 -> 168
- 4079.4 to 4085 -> 169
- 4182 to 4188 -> 163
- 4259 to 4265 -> 171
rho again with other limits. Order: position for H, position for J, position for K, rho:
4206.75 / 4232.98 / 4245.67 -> 0.871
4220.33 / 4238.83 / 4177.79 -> 0.865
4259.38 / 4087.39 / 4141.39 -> 0.826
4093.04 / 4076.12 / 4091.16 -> 0.888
